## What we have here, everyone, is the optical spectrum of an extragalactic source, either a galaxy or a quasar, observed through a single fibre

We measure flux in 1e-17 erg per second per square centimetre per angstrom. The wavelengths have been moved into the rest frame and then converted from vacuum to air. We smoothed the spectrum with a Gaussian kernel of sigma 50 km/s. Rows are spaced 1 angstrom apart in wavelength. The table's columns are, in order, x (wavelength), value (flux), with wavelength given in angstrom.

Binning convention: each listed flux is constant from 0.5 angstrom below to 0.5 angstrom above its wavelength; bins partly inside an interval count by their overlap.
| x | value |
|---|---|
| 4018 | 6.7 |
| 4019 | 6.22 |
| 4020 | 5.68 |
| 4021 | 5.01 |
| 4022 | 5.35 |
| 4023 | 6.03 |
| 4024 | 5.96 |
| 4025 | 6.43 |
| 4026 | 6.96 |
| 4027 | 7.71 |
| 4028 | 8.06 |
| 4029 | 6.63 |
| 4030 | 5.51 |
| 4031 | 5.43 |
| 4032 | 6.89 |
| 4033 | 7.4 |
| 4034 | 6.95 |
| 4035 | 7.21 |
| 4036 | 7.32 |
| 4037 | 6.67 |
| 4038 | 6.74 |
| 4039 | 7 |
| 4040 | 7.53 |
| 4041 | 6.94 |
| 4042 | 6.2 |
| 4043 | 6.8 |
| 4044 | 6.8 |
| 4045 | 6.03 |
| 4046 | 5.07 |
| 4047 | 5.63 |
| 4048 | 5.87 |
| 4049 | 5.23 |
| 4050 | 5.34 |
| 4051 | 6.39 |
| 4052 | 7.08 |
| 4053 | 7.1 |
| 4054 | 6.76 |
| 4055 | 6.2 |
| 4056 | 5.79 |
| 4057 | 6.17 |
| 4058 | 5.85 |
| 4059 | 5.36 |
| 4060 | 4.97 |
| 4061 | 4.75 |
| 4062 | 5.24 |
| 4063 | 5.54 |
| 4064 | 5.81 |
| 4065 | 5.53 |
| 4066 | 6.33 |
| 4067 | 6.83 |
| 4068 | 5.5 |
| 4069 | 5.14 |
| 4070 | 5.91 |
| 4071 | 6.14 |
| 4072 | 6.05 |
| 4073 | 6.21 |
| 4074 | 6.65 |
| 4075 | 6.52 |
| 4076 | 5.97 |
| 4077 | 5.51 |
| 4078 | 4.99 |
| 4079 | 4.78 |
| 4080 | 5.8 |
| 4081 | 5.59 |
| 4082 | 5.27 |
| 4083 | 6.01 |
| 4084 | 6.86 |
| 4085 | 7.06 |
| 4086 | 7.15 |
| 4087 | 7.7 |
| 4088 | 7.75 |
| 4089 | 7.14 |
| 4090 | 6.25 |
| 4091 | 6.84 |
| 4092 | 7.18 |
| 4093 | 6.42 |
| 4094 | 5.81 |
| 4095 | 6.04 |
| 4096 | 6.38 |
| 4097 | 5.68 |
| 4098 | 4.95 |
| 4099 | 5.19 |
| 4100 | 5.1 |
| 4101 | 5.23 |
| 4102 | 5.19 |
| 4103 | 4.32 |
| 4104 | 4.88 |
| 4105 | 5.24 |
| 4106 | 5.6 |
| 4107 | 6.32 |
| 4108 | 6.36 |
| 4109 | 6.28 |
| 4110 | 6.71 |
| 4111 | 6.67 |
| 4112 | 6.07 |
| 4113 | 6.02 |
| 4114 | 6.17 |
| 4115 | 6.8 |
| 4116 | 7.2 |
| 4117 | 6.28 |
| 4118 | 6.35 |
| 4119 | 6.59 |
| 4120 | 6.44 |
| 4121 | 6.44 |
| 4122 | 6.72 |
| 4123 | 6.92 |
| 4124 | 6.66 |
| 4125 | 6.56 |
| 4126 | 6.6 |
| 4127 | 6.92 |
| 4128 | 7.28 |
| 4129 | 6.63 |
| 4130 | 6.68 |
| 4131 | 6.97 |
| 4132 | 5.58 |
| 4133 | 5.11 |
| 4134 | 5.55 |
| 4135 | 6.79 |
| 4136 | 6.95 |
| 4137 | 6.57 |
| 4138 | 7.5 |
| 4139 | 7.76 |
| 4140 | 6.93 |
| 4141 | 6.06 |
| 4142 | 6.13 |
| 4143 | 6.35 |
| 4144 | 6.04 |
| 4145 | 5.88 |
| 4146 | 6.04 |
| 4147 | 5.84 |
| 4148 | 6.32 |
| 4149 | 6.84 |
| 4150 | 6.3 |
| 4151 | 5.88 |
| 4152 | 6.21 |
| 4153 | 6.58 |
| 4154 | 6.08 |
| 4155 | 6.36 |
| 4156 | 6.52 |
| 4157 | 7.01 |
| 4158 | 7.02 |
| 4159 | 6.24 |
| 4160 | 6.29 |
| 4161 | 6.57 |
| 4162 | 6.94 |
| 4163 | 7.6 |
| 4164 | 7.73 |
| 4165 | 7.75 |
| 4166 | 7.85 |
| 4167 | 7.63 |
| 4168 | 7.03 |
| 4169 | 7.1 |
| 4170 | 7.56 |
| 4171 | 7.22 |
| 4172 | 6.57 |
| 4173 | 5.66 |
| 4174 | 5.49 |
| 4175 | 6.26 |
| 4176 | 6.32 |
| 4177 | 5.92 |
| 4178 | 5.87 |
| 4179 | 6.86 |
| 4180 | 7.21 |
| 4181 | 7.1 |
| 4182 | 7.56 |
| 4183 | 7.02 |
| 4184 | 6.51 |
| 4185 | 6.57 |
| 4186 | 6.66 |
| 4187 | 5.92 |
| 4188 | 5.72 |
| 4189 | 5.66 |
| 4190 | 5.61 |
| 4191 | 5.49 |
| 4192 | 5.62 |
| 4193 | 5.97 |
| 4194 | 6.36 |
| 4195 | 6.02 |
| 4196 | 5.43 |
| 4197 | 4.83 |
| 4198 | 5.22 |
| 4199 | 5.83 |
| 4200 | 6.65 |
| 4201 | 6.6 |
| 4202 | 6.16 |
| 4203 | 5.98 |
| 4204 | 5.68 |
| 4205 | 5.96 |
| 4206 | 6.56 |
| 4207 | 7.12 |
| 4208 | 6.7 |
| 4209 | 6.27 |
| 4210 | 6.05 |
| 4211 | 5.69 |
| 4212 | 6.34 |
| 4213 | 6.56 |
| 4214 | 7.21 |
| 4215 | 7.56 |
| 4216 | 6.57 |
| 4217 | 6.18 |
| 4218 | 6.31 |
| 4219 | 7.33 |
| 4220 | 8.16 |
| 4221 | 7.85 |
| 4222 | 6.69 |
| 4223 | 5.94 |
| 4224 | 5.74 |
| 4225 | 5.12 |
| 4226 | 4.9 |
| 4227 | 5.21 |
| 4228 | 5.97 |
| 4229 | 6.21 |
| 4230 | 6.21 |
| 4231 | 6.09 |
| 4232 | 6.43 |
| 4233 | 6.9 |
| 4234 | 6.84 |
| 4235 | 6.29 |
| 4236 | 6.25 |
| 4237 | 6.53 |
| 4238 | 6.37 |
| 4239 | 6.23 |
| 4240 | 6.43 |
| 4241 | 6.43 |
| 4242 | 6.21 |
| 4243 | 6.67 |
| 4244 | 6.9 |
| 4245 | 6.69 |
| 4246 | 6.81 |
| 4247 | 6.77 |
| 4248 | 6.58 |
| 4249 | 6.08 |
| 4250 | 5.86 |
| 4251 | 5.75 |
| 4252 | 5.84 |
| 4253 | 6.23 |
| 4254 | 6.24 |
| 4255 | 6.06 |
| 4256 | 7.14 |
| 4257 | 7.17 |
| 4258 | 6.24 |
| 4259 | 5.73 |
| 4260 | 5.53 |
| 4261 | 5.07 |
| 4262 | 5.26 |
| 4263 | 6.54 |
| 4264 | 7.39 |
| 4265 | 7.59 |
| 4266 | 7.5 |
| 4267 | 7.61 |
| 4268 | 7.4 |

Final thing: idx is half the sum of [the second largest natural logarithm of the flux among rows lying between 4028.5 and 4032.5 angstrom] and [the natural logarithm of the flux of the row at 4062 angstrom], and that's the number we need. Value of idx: 1.77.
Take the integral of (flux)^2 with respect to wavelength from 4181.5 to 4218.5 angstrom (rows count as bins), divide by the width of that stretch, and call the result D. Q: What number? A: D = 39.1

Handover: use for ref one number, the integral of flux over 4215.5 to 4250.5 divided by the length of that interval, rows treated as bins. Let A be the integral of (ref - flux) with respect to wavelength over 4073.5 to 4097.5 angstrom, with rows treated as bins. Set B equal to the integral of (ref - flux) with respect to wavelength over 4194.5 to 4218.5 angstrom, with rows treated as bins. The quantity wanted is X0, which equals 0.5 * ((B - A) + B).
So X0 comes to 3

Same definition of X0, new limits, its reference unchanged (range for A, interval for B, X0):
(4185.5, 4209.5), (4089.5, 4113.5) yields 8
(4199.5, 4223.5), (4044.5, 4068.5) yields 15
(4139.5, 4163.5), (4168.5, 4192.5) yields 0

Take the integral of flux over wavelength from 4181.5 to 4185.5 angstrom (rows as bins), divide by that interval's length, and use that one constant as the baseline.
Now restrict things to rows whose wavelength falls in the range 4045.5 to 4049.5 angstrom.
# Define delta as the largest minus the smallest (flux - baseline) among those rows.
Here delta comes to 0.80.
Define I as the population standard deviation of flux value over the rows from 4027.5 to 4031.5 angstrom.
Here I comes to 1.07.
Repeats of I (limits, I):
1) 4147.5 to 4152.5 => 0.31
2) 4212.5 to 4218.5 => 0.49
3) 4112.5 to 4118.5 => 0.41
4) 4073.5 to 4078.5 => 0.62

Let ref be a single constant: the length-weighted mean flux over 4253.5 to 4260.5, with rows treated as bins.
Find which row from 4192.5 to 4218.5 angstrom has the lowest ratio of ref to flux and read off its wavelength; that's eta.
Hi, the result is 4215 angstrom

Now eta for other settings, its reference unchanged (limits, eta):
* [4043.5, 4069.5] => 4053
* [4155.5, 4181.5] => 4166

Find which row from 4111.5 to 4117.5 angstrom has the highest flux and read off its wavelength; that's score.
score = 4116 angstrom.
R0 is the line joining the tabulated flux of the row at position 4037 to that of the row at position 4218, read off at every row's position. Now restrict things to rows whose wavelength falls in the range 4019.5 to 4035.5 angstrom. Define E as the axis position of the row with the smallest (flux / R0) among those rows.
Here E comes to 4021 angstrom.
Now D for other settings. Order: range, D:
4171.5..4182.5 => 41.9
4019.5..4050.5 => 41.6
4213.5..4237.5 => 42.1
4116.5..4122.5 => 41.9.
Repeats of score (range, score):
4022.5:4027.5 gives 4027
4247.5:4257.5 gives 4257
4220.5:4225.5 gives 4221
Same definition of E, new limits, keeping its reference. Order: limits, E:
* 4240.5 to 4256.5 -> 4251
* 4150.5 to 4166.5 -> 4151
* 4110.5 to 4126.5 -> 4113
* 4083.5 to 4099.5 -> 4098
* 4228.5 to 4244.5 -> 4231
